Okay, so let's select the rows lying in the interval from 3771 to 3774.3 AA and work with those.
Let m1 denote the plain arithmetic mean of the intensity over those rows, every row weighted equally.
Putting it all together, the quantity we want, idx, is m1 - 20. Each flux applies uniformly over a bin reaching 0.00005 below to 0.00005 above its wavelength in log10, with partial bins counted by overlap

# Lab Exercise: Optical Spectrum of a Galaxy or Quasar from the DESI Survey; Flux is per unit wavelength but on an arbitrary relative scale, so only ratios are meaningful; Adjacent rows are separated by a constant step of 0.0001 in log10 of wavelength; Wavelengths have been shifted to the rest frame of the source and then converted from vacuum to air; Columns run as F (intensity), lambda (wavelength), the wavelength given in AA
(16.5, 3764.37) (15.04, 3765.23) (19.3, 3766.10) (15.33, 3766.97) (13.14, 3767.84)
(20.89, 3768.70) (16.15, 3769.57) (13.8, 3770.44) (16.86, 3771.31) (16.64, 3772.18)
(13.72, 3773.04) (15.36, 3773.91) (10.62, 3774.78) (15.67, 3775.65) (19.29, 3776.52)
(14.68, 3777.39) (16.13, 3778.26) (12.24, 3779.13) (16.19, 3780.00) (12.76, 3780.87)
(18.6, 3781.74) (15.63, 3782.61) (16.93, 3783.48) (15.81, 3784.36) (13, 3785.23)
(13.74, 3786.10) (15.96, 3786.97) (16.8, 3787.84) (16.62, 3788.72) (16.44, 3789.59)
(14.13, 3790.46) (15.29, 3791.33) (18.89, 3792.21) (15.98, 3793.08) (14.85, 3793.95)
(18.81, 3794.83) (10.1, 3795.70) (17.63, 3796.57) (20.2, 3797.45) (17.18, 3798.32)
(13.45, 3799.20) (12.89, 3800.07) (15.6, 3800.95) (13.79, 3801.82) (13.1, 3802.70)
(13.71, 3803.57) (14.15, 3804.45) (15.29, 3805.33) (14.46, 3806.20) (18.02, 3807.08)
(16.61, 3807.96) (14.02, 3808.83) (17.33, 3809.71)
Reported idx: -4.4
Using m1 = 15.6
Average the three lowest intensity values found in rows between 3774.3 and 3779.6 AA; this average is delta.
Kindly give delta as 12.5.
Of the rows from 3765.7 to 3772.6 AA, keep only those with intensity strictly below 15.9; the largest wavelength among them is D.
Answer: 3770.44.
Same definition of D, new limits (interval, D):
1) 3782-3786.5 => 3786.10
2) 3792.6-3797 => 3795.70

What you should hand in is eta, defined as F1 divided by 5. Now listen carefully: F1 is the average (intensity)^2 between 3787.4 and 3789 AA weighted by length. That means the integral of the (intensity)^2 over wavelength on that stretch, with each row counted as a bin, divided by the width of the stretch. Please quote 56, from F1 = 278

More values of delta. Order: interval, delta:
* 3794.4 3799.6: 13.6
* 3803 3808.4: 14.1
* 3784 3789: 14.2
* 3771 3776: 13.2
